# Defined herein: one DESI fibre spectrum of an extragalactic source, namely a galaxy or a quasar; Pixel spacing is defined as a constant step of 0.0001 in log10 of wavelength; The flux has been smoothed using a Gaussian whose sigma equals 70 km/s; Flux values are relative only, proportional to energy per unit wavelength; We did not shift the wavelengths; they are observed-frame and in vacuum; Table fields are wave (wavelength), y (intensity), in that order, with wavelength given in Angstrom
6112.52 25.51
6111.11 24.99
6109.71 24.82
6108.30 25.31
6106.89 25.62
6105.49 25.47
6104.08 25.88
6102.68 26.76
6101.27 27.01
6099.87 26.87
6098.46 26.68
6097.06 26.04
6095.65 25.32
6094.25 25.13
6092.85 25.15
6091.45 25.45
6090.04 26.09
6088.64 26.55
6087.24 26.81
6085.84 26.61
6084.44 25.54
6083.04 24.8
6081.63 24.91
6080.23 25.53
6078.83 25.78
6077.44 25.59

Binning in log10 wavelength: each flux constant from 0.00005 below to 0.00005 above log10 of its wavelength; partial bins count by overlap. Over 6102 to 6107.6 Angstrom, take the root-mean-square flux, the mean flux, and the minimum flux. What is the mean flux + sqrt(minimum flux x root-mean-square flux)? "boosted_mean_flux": 51.6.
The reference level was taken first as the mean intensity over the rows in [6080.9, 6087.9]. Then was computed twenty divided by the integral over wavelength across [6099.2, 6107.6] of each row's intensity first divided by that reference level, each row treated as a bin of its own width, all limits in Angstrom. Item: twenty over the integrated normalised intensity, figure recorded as 2.3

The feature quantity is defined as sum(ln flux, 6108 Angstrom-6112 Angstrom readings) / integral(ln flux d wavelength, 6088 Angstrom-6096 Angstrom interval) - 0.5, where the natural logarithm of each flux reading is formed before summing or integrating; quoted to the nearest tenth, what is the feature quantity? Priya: -0.1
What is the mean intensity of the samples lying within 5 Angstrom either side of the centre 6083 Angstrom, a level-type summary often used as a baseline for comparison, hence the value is 25.7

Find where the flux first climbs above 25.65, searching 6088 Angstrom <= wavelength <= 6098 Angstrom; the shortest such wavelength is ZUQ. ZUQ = 6088.64 Angstrom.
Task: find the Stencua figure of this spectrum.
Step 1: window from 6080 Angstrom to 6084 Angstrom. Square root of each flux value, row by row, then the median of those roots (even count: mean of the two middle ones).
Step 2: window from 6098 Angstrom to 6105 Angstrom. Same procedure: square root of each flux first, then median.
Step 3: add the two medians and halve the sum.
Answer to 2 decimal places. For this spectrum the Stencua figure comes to 5.08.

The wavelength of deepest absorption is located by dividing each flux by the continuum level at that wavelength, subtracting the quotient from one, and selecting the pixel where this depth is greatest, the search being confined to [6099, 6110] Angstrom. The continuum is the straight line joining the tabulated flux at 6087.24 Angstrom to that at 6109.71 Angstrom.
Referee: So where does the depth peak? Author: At 6109.71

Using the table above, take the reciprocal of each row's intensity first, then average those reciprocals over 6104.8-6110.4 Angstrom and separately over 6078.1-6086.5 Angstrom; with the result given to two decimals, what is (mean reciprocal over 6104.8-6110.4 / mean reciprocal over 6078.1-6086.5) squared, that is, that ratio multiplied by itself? 1.02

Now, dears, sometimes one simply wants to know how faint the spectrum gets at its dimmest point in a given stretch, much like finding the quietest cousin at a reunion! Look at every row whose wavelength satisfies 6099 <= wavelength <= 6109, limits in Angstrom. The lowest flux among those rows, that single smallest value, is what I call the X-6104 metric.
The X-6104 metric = 25.31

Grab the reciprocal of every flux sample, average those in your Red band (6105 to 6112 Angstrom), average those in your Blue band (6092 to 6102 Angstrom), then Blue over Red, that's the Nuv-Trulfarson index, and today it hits 0.97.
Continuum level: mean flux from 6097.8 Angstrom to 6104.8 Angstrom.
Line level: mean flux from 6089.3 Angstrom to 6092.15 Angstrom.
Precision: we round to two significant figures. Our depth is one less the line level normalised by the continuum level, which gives 0.033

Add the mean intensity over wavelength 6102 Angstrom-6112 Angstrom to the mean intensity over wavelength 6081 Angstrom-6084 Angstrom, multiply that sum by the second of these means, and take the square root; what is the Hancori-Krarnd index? 35.4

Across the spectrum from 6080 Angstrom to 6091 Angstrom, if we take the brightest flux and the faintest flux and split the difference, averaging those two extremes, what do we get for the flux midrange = 25.8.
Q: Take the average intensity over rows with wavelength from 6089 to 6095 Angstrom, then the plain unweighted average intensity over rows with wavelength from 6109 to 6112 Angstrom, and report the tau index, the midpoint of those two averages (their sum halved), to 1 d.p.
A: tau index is 25.2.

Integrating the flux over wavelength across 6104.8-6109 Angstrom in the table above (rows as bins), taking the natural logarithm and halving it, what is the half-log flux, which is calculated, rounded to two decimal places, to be 2.34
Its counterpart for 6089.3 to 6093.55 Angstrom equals 2.34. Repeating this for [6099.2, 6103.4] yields 2.36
